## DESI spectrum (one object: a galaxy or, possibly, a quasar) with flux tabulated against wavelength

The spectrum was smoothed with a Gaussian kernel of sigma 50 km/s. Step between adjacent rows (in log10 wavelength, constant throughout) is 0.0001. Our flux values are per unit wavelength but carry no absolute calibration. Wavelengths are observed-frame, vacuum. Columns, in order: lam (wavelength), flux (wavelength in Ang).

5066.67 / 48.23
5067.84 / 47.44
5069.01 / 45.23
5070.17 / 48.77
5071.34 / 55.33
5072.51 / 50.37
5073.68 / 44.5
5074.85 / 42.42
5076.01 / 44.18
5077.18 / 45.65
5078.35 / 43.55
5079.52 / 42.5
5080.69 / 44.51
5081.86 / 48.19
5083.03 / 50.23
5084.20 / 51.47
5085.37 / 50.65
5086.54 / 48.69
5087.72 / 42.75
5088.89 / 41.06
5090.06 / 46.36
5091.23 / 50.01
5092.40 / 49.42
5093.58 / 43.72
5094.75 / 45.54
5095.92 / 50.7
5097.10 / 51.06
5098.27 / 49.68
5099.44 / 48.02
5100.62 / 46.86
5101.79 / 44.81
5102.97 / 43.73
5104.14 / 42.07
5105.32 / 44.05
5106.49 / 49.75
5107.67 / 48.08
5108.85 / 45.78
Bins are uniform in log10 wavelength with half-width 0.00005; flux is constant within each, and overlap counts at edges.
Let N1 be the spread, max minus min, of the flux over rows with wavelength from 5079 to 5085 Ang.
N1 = 9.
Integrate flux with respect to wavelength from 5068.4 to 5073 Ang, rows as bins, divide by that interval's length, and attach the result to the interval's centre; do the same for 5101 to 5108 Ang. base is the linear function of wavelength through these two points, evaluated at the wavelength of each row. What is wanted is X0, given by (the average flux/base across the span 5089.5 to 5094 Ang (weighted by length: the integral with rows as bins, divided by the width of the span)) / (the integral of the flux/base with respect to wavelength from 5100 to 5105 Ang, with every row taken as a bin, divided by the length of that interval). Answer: 1.04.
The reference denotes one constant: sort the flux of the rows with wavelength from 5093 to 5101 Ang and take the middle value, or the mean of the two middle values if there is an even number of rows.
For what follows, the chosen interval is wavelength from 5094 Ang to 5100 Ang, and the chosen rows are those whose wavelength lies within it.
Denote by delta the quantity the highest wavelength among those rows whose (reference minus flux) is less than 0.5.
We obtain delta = 5099.44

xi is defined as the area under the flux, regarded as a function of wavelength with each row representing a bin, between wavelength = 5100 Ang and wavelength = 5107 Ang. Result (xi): 316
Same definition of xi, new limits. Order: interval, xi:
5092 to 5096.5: 213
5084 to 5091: 327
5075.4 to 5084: 394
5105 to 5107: 95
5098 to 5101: 144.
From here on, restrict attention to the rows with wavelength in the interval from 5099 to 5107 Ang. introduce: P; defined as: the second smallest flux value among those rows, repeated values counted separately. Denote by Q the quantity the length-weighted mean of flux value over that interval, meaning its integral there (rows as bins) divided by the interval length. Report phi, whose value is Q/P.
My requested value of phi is 1.04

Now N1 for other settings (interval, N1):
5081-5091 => 10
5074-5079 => 3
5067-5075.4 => 13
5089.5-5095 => 6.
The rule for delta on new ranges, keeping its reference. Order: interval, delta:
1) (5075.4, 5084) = 5083.03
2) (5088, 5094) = 5092.40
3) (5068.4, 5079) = 5072.51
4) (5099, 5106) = 5099.44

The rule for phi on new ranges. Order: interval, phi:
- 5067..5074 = 1.08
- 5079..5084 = 1.05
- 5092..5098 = 1.06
